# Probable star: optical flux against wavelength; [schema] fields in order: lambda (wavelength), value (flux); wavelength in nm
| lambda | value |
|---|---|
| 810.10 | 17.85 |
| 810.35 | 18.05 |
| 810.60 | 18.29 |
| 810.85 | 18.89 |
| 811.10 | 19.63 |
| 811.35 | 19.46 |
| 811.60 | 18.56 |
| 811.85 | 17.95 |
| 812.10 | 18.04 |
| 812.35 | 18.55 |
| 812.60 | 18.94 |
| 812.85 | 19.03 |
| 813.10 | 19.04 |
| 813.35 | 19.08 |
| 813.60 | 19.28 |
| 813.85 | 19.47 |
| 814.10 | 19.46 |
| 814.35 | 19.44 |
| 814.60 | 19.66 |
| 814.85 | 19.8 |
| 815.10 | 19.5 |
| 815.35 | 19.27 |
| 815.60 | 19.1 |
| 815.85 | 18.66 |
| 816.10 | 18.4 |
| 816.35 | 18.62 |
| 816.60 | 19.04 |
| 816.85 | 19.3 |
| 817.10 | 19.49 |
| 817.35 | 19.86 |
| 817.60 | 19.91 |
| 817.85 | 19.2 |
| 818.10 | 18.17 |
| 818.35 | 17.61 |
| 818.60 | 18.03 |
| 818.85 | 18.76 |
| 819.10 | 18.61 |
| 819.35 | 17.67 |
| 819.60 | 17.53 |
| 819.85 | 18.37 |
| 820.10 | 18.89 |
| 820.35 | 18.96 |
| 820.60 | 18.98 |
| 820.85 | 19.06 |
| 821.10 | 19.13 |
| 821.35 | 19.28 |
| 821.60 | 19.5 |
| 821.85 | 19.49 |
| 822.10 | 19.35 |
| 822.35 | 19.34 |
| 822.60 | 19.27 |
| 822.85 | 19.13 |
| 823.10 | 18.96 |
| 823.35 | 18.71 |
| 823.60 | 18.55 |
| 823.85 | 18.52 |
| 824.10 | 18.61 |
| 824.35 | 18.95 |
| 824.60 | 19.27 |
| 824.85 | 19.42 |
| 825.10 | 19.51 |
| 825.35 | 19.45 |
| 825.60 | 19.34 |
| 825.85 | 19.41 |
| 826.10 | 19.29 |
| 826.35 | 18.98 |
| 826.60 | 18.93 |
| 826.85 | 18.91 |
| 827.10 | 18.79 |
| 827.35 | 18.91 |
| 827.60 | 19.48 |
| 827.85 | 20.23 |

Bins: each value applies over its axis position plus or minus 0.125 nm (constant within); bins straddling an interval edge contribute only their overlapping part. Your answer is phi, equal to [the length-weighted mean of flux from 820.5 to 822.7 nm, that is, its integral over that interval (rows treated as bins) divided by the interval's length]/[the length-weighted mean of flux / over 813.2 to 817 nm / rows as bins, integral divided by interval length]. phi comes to 1.00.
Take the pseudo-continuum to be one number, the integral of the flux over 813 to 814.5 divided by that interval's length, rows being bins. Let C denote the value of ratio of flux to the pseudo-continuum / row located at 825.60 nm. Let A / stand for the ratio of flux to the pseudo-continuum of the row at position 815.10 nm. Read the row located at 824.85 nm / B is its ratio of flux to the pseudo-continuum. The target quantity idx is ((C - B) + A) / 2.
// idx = 0.50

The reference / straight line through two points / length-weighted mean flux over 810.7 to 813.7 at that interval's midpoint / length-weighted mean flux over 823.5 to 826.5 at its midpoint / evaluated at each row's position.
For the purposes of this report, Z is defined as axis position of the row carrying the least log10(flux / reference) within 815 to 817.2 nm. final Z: 816.10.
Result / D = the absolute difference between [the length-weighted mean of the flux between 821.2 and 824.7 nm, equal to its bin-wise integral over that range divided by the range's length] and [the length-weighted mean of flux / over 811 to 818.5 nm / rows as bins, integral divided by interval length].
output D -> 0.0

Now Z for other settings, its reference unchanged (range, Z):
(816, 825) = 819.60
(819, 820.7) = 819.60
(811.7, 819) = 818.35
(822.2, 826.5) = 823.85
